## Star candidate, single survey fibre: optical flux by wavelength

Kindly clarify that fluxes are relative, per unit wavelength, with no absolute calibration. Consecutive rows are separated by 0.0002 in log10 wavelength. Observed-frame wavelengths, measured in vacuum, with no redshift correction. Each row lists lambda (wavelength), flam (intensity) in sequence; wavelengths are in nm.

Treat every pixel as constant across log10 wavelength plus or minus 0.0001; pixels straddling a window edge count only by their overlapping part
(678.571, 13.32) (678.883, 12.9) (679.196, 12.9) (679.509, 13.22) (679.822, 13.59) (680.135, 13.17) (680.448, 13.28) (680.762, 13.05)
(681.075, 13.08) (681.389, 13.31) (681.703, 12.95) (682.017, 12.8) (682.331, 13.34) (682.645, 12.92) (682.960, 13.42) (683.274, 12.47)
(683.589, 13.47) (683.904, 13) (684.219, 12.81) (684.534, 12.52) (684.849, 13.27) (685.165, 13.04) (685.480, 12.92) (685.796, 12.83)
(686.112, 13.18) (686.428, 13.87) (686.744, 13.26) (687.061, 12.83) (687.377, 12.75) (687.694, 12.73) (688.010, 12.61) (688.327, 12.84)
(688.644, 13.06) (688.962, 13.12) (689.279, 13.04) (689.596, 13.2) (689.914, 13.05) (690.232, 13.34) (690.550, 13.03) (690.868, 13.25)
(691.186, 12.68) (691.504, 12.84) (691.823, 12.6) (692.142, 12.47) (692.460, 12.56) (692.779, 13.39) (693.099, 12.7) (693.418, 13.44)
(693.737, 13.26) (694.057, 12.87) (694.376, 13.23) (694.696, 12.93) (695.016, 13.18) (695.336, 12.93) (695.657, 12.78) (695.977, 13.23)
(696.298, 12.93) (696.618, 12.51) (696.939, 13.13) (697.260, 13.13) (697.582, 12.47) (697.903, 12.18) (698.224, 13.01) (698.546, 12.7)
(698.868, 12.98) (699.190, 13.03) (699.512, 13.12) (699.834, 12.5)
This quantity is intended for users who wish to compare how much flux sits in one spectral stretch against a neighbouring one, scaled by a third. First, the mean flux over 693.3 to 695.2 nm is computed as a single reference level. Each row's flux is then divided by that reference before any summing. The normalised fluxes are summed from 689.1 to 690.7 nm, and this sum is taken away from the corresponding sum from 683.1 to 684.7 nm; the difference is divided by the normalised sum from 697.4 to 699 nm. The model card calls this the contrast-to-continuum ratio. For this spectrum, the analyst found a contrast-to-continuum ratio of -0.022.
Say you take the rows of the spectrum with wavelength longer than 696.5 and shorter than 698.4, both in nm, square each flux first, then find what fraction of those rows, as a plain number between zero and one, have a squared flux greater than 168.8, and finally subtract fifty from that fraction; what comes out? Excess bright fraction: -49.5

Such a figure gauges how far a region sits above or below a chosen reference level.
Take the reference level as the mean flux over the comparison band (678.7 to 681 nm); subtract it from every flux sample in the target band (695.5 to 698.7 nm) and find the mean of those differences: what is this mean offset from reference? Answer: -0.35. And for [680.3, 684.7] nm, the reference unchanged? -0.13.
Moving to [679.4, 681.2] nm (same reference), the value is 0.07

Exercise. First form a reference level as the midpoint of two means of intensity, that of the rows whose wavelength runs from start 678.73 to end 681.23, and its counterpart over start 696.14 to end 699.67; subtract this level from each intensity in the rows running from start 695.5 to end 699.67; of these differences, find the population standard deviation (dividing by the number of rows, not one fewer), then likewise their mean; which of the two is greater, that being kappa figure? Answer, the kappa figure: 0.30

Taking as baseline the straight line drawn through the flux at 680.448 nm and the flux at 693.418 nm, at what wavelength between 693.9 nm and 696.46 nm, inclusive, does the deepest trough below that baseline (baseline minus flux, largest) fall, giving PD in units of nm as 695.657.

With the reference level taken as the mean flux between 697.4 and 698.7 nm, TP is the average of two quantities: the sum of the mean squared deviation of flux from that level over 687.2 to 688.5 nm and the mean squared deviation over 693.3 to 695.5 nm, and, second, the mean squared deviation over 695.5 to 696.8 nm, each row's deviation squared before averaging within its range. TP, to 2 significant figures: 0.24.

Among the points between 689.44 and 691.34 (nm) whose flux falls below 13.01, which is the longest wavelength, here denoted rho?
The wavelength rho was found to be 691.186 nm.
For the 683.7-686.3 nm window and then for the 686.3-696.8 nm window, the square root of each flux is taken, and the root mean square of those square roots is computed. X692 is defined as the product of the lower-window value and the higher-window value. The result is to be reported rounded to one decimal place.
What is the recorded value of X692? 13.0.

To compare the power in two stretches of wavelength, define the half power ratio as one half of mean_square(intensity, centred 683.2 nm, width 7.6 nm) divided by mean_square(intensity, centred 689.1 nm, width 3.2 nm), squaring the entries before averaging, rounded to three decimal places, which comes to 0.509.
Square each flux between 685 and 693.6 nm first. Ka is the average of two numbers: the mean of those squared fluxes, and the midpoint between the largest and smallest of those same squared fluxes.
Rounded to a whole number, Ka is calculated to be 171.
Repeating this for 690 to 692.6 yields 166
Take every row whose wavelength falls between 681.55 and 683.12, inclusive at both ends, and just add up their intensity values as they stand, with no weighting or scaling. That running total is 65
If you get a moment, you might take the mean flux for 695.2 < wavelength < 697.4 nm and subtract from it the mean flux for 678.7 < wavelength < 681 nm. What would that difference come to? -0.21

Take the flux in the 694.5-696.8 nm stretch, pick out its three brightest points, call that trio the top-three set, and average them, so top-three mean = 13.1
